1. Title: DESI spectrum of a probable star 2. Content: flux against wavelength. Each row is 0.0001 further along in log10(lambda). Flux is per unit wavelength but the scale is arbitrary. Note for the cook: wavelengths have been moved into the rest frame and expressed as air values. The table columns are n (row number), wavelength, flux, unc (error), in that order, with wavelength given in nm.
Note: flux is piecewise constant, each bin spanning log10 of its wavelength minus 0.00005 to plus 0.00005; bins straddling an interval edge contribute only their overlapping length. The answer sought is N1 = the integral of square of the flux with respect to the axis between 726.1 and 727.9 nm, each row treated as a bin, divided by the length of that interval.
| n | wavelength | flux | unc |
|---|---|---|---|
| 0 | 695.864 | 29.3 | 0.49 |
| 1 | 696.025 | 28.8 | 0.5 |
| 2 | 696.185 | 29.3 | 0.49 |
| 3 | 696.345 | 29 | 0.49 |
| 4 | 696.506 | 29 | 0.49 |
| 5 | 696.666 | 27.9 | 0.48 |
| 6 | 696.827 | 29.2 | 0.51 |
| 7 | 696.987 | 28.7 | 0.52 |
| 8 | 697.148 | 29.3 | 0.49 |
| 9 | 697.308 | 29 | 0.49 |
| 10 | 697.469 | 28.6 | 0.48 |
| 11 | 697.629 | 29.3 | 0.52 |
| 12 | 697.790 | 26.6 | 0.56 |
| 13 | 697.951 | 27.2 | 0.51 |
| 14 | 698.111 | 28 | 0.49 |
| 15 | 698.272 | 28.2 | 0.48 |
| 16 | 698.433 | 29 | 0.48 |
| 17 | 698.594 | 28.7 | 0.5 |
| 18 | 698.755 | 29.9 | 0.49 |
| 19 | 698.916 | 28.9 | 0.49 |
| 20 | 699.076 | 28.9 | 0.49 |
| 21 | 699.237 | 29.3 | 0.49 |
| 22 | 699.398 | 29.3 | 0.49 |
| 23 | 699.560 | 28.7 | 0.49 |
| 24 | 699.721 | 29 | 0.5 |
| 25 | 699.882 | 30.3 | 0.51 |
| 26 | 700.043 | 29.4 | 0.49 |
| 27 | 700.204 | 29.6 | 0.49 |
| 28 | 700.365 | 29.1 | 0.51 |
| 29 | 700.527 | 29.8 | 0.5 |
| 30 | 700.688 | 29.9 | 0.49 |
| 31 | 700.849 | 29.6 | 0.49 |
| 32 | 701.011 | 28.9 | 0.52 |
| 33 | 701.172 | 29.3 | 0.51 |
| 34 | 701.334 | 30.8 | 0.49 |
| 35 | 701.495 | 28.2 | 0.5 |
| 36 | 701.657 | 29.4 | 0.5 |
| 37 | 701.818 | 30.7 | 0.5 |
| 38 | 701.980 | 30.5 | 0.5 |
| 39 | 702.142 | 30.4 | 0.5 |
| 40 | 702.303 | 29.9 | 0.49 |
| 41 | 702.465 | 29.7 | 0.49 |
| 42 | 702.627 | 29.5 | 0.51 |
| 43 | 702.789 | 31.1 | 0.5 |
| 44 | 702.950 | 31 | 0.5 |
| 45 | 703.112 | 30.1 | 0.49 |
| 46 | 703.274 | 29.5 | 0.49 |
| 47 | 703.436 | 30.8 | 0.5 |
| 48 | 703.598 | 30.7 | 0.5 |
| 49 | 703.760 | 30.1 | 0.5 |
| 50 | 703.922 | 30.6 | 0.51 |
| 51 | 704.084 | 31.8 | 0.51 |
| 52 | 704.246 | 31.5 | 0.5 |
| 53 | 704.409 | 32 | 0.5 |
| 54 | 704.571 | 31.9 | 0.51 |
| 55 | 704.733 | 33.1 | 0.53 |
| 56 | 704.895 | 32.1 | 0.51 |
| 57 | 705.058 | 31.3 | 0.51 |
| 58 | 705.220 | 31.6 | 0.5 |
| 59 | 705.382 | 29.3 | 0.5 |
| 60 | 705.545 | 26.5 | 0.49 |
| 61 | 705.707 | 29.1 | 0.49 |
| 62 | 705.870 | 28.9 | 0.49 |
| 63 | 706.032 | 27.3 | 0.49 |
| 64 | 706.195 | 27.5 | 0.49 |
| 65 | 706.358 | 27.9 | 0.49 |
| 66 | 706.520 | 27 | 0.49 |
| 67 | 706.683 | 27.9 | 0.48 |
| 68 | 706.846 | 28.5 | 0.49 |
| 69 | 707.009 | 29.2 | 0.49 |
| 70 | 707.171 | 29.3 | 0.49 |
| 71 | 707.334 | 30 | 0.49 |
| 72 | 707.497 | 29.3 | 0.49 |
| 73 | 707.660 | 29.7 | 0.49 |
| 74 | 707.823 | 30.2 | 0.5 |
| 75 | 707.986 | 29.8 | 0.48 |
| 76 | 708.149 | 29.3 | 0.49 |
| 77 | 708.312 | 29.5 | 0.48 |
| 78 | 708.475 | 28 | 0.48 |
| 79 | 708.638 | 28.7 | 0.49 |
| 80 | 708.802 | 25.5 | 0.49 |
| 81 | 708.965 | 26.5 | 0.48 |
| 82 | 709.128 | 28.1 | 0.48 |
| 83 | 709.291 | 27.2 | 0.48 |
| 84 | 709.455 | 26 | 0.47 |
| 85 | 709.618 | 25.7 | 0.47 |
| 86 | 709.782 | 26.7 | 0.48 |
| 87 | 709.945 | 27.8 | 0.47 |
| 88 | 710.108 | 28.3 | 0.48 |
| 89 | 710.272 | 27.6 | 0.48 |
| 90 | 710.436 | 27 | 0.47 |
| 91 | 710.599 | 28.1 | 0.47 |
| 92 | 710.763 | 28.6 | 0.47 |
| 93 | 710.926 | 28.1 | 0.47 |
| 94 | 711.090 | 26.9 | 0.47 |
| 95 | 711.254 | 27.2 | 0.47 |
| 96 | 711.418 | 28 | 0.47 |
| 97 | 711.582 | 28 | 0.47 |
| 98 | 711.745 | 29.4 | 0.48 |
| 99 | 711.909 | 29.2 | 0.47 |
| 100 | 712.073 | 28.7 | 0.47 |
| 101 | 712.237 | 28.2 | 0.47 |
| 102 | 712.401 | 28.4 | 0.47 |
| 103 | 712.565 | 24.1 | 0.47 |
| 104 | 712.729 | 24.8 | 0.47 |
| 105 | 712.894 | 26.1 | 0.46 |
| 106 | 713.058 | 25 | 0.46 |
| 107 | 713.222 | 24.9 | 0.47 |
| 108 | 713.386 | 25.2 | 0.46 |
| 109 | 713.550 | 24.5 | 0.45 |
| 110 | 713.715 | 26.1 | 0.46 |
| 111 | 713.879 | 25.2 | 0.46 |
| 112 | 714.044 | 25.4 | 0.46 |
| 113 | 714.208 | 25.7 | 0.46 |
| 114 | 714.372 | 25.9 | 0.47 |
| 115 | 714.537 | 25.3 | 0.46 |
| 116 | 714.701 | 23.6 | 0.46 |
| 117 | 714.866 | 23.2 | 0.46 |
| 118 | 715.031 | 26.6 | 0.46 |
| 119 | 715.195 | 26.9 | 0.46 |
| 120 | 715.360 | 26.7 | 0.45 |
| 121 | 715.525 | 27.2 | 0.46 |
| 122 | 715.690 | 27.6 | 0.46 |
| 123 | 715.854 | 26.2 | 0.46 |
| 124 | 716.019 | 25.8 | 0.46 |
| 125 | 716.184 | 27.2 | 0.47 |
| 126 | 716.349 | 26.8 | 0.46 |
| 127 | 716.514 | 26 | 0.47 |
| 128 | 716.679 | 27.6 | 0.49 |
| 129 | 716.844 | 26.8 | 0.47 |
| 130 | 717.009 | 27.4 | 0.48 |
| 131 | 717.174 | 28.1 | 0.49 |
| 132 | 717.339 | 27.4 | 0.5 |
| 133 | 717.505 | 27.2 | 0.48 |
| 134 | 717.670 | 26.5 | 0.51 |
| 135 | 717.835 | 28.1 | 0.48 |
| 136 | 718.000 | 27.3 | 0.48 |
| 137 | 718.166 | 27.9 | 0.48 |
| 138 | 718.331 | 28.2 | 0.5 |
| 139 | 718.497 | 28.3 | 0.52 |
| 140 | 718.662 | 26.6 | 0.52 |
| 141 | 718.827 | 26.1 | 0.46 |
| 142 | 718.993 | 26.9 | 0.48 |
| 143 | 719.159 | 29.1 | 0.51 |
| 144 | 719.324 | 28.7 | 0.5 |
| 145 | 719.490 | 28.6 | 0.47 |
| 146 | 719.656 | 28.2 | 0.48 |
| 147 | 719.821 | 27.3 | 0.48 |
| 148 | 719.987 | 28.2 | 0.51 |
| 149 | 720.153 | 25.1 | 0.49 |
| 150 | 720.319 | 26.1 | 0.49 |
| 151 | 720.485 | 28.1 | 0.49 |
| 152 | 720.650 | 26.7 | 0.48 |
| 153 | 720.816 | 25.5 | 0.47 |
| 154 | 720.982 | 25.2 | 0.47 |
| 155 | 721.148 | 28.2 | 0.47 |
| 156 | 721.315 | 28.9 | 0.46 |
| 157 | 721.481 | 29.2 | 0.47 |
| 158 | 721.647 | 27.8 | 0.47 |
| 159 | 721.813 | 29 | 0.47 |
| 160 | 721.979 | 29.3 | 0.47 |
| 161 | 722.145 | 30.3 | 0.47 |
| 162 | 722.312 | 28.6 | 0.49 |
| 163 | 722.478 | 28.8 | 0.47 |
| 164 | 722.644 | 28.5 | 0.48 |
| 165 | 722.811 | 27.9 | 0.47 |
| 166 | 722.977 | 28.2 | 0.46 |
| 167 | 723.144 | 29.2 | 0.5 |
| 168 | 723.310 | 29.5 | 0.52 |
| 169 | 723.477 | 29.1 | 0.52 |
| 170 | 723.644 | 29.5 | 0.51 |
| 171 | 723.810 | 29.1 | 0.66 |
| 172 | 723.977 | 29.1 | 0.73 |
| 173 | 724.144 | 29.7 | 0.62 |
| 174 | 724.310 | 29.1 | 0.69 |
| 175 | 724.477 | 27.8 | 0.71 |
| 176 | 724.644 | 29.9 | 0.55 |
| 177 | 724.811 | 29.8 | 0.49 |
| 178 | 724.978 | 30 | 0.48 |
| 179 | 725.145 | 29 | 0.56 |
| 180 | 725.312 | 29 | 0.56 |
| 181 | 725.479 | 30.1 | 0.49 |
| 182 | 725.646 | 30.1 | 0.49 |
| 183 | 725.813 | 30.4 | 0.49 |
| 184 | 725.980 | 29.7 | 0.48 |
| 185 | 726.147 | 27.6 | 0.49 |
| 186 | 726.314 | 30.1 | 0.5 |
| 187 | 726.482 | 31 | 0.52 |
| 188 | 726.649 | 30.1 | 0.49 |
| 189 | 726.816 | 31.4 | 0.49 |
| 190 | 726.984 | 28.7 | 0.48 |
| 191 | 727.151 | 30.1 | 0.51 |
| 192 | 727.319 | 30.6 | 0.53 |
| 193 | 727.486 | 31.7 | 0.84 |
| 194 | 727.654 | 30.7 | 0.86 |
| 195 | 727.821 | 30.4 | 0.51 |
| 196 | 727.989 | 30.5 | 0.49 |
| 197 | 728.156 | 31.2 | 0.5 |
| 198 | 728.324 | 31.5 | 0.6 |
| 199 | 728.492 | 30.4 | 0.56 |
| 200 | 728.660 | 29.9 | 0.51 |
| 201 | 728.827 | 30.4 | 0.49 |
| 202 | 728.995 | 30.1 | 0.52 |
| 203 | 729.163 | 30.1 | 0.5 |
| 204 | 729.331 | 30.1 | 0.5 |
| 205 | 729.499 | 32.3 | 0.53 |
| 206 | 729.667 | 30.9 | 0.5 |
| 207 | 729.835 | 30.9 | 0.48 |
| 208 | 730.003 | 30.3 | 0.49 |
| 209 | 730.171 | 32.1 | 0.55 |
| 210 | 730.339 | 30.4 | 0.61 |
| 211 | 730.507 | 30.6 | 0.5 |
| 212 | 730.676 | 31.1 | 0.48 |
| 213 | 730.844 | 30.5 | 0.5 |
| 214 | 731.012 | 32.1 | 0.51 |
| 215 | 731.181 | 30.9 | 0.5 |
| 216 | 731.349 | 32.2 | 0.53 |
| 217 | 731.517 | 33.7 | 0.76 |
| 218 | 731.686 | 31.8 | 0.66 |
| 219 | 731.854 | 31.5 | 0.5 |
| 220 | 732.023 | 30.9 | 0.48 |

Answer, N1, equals 917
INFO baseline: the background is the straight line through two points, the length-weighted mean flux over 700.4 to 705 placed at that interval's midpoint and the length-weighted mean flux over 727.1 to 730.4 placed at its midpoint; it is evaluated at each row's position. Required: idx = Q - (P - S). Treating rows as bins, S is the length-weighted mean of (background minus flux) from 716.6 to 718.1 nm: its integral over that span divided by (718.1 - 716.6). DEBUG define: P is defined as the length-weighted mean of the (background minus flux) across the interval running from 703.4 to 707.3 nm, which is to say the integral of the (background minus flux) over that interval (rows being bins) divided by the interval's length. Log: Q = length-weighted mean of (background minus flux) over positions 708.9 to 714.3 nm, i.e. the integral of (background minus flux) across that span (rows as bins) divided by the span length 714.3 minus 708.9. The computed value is 6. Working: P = 0.7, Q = 3.7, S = 3.2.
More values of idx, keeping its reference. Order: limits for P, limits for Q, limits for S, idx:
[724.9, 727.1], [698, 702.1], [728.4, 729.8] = 0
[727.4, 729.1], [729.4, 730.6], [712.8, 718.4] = 4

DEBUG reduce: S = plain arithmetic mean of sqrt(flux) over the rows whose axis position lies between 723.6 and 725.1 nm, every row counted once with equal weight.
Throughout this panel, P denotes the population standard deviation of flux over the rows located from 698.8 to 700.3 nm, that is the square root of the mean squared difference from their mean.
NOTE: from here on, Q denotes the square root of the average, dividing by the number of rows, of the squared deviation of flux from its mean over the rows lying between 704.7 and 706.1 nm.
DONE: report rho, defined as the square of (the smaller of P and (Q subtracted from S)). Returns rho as 0.21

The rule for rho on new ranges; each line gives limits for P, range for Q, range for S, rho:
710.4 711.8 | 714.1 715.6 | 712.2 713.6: 0.57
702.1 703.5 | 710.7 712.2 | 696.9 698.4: 0.35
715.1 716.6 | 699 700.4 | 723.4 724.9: 0.32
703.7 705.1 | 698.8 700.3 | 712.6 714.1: 0.68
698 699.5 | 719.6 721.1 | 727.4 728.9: 0.30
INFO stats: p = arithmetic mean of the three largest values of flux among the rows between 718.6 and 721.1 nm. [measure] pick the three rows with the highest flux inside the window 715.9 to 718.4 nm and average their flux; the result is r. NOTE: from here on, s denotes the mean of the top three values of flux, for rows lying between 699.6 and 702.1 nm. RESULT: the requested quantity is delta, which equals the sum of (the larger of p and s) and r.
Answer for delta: 58.8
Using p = 28.8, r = 28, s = 30.7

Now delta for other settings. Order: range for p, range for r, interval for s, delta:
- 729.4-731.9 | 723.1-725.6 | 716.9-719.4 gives 62.7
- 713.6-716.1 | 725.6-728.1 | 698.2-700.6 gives 61.4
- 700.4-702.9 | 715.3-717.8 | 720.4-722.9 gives 58.6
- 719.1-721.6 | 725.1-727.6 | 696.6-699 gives 60.9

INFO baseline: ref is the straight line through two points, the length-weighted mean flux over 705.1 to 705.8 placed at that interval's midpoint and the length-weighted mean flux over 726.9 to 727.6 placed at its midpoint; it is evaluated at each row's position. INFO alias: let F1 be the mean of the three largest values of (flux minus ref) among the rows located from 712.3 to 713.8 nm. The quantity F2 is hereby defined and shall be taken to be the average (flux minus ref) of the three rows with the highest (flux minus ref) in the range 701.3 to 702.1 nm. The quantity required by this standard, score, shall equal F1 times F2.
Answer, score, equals -4.4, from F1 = -2.74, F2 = 1.6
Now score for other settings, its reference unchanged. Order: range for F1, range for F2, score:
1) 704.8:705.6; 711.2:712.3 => -1.1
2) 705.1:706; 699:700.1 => 0.5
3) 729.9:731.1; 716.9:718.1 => -2.6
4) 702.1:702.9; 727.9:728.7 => 1.0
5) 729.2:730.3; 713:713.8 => -5.8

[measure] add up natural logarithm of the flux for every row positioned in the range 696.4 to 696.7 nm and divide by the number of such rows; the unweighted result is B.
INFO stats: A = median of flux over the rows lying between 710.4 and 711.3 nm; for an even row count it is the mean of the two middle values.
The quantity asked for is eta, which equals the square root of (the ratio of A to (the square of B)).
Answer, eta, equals 1.57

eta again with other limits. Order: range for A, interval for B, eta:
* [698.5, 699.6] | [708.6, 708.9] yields 1.63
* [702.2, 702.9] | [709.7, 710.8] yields 1.64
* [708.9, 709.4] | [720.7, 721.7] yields 1.58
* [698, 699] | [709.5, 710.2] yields 1.63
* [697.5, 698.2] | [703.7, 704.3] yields 1.53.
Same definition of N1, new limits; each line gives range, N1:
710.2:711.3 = 765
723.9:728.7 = 900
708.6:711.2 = 745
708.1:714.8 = 724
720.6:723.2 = 798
